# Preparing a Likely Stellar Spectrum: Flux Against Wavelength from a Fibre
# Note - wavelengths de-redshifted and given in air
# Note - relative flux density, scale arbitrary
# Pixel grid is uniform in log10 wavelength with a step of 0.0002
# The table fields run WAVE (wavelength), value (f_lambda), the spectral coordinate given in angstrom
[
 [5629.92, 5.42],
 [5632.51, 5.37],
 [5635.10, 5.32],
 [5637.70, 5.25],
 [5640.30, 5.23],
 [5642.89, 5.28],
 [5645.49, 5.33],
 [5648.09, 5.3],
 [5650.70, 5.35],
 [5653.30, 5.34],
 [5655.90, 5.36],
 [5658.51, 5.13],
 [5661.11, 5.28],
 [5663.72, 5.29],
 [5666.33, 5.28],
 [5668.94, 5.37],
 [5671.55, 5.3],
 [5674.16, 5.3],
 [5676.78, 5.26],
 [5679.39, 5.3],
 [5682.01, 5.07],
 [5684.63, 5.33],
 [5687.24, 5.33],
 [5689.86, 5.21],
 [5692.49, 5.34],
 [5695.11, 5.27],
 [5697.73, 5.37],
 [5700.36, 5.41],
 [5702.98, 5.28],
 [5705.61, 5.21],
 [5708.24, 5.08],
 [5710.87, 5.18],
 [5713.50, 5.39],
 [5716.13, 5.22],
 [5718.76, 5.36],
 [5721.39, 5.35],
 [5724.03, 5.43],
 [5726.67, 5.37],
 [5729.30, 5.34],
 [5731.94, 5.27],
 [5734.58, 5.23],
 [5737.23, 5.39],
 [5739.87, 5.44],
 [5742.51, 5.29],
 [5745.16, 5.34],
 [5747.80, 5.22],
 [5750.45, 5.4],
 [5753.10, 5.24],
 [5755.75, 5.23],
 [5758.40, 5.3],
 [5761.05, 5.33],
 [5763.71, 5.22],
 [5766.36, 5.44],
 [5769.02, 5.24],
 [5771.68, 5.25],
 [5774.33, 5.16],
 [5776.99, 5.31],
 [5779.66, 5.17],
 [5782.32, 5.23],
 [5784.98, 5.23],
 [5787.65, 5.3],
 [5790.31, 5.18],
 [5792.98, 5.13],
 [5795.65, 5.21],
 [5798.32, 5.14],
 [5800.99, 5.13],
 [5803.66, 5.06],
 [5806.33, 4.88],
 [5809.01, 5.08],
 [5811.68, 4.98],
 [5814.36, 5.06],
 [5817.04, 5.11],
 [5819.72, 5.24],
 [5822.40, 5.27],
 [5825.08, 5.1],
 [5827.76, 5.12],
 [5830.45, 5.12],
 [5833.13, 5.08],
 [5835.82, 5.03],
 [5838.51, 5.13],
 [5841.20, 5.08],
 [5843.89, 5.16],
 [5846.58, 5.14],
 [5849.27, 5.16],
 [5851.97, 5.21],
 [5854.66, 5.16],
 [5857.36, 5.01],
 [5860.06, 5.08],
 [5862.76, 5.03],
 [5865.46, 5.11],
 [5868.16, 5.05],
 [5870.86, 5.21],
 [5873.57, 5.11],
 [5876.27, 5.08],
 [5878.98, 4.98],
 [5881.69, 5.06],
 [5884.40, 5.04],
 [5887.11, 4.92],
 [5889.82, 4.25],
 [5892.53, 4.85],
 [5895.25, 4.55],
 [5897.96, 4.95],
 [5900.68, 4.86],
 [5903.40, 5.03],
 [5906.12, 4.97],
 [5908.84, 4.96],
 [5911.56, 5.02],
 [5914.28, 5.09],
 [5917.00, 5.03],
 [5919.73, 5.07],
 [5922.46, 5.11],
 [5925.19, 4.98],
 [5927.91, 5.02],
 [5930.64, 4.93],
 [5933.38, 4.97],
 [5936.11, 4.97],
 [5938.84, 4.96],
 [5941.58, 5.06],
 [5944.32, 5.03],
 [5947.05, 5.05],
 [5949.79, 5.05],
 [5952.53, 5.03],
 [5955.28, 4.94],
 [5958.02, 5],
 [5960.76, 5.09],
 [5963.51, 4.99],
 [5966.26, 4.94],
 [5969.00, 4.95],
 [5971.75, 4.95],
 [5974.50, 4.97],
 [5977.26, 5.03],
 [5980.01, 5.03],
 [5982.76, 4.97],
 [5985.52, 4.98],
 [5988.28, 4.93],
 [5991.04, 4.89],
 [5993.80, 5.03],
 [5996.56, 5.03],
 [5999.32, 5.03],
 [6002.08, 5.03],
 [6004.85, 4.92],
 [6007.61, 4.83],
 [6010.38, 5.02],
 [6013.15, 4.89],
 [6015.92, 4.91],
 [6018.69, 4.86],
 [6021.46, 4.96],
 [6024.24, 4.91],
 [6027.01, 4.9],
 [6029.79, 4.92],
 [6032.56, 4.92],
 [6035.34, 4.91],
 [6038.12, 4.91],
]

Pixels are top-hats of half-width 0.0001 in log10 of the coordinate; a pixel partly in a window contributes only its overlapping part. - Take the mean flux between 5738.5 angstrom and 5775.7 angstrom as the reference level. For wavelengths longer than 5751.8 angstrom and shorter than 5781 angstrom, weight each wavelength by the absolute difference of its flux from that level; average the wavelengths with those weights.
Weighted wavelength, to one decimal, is 5768.3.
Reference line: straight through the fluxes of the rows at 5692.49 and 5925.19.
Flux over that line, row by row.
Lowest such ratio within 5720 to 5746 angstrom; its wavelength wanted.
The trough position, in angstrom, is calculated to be 5734.58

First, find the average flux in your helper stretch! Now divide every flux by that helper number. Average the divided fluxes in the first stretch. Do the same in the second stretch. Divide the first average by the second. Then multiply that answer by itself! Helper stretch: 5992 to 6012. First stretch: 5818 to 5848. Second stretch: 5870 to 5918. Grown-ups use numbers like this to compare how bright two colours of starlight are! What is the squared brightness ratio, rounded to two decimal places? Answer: 1.08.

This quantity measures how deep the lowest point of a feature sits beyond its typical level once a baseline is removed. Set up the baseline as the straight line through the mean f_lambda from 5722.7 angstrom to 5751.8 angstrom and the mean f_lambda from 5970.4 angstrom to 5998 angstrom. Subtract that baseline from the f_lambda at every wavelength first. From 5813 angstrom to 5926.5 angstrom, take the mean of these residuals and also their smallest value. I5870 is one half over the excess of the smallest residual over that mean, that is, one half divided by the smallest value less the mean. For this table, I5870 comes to -1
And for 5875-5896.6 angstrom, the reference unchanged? -1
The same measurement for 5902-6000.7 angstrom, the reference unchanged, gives -5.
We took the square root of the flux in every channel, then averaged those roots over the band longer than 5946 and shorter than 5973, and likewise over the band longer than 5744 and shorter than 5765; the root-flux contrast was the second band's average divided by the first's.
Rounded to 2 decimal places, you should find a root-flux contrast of 1.03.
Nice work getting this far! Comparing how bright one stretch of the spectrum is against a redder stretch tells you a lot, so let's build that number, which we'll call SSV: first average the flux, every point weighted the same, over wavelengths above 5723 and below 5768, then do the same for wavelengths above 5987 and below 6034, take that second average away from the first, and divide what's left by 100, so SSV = 0.0038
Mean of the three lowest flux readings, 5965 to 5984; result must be 4.95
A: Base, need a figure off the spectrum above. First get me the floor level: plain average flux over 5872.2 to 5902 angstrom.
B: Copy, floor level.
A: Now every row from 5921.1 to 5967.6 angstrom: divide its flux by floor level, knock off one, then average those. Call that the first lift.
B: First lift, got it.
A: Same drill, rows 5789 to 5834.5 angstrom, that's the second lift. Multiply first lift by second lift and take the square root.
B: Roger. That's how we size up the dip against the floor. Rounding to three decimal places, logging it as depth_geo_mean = 0.036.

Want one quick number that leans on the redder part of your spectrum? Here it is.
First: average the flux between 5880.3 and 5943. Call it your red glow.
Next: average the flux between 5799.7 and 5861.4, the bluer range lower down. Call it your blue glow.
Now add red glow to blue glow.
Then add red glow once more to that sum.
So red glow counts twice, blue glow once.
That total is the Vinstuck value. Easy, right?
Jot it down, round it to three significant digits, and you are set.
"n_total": 15.0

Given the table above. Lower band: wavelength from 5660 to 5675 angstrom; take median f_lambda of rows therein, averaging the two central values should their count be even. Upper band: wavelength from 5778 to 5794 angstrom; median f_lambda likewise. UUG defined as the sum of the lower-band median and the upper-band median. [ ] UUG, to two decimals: 10.50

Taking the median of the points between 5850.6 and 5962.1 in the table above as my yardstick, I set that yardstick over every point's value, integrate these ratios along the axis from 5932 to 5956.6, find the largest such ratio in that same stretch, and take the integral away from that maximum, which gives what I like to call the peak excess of -23.7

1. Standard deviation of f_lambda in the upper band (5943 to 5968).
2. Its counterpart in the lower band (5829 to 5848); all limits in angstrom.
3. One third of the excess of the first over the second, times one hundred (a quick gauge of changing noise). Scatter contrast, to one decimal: 0.2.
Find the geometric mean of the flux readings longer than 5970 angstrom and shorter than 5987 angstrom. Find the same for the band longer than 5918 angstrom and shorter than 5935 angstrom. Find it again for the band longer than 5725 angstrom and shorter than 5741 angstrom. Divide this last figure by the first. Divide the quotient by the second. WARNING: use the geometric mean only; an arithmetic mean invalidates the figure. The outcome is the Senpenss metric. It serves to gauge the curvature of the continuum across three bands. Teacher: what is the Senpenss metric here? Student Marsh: 0.214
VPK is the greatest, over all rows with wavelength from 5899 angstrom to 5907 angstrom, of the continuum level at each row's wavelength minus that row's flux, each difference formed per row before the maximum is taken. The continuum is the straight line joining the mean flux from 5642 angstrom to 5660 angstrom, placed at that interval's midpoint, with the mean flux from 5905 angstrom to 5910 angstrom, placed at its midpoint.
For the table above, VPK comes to 0.11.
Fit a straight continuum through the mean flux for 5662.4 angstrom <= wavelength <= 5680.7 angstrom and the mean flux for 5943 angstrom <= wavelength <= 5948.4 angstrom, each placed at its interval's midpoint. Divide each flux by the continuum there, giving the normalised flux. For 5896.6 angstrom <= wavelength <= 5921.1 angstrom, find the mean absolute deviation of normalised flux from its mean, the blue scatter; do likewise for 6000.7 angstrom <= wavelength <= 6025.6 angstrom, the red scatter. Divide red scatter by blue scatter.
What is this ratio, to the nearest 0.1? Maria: 0.9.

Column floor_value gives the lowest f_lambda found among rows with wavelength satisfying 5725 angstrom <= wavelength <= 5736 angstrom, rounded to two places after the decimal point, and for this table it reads 5.23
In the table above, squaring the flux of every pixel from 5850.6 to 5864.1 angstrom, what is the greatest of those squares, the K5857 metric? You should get 27.14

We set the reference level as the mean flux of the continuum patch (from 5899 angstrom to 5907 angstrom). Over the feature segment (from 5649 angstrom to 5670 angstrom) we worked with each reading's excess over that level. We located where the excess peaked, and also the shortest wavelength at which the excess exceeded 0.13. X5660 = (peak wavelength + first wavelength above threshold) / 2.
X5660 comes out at 5659.8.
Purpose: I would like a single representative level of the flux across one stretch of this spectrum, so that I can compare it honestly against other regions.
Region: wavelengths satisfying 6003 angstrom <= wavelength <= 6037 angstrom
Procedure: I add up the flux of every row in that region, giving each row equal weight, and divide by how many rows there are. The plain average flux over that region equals 4.91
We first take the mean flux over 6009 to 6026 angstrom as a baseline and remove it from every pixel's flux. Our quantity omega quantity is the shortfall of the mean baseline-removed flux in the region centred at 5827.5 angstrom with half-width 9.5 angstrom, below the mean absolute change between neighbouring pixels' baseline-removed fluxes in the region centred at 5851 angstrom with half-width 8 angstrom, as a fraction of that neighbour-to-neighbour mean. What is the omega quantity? -2.7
